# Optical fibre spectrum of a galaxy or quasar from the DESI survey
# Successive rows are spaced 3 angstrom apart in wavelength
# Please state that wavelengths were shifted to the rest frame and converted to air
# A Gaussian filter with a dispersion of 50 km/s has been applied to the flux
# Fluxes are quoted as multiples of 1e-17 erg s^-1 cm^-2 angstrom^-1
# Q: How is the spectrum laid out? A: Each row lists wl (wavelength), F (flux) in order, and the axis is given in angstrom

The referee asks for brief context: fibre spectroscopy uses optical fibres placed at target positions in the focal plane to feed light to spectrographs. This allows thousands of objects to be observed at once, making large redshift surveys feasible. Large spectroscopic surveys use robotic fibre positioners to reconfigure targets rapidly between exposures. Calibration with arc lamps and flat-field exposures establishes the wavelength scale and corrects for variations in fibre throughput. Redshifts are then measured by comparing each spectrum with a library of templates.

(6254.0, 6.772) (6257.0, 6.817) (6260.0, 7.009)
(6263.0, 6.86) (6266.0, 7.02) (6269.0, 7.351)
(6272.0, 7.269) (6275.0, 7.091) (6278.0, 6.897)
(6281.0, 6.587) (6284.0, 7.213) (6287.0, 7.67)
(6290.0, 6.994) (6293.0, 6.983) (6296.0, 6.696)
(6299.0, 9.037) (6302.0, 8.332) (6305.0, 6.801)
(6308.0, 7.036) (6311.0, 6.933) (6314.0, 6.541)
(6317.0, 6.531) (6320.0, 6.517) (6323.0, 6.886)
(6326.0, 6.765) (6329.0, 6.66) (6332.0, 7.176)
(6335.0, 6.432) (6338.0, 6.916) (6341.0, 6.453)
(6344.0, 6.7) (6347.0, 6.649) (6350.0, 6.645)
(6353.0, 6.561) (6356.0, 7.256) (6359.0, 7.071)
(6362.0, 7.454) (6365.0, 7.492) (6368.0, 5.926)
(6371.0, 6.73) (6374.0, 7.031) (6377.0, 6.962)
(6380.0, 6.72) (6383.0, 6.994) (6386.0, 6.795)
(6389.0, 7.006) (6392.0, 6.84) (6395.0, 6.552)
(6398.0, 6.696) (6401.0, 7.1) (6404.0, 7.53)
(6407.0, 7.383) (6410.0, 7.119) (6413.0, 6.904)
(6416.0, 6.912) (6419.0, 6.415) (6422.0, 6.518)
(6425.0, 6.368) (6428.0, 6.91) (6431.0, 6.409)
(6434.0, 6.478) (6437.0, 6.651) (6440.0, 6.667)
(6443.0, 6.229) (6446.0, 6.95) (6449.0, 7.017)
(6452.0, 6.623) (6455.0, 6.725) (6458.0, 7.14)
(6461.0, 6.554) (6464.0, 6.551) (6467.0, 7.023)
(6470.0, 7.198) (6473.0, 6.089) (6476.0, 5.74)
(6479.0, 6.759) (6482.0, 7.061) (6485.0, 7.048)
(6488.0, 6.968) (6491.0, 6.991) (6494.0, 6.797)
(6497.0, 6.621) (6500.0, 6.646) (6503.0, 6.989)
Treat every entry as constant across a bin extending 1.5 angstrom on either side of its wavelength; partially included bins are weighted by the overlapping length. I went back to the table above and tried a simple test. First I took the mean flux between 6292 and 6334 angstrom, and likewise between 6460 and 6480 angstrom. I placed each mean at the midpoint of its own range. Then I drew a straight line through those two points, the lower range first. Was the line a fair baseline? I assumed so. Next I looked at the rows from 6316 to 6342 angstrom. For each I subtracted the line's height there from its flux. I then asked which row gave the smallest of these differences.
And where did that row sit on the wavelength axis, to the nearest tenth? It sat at 6335.0 angstrom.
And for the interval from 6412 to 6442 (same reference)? 6425.0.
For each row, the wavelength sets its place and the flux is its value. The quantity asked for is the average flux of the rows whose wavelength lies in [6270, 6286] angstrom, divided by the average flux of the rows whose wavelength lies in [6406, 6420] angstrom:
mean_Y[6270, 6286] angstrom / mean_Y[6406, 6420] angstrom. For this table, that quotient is 1.01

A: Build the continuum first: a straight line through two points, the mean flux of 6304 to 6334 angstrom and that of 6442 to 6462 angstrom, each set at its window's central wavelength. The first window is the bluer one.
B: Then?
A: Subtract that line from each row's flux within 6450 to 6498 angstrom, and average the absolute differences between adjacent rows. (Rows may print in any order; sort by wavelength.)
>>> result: 0.33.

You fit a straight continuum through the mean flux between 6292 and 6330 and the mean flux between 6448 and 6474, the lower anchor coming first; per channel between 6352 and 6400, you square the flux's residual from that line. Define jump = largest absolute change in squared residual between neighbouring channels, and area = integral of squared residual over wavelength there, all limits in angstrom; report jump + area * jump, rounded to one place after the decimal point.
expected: 7.4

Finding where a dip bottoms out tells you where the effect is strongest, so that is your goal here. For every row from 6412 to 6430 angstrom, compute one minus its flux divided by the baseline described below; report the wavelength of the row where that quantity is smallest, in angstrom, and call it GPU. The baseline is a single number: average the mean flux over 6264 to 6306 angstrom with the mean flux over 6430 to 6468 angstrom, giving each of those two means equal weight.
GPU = 6416.0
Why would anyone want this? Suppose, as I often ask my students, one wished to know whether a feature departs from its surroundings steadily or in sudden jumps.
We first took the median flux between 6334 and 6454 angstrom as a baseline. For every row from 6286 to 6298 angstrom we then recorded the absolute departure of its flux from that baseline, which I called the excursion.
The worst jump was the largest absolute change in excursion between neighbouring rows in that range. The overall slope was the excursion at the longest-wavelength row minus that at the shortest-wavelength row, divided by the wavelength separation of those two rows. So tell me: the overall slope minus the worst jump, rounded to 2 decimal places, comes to -0.77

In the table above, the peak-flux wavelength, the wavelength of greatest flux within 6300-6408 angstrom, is 6302.0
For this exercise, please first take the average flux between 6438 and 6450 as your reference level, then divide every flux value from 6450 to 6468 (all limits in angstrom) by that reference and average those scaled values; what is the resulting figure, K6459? 1.01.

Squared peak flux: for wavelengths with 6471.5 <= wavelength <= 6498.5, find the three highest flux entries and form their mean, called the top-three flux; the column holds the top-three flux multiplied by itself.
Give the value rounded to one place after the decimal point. 49.5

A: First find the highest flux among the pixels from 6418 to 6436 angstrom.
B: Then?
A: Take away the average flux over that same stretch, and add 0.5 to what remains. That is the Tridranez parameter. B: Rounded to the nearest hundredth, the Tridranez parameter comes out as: 0.89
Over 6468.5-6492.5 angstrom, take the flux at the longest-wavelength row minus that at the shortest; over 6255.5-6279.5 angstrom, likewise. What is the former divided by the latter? -3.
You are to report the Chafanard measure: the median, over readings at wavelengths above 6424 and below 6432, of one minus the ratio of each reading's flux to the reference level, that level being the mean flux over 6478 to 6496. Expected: 0.076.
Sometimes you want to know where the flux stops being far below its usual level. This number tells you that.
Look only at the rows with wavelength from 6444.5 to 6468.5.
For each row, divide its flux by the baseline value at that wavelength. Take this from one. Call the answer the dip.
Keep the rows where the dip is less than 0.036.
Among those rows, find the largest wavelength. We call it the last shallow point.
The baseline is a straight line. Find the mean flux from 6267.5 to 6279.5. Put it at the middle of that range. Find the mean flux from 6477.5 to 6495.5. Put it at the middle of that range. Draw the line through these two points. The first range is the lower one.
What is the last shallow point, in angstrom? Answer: 6467.0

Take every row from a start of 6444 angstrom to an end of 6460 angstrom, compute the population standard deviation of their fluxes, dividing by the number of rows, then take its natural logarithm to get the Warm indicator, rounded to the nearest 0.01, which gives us -1.66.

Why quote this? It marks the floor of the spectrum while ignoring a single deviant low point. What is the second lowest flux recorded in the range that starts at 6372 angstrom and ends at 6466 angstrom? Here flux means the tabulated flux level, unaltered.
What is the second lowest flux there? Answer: 6.368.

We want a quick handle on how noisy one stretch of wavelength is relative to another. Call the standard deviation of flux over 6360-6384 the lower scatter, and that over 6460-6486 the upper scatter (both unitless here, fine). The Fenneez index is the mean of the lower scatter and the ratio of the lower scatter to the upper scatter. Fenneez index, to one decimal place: 0.7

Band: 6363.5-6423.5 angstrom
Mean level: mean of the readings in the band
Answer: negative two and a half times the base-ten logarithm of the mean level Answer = -2.09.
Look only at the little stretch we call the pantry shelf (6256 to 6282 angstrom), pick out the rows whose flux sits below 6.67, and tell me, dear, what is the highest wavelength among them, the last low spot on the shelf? 6281.0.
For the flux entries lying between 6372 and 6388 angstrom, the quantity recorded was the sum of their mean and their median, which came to 13.9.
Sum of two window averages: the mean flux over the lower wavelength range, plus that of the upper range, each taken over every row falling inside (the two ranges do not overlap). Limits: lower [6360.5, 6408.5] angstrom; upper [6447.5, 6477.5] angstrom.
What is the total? 13.6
